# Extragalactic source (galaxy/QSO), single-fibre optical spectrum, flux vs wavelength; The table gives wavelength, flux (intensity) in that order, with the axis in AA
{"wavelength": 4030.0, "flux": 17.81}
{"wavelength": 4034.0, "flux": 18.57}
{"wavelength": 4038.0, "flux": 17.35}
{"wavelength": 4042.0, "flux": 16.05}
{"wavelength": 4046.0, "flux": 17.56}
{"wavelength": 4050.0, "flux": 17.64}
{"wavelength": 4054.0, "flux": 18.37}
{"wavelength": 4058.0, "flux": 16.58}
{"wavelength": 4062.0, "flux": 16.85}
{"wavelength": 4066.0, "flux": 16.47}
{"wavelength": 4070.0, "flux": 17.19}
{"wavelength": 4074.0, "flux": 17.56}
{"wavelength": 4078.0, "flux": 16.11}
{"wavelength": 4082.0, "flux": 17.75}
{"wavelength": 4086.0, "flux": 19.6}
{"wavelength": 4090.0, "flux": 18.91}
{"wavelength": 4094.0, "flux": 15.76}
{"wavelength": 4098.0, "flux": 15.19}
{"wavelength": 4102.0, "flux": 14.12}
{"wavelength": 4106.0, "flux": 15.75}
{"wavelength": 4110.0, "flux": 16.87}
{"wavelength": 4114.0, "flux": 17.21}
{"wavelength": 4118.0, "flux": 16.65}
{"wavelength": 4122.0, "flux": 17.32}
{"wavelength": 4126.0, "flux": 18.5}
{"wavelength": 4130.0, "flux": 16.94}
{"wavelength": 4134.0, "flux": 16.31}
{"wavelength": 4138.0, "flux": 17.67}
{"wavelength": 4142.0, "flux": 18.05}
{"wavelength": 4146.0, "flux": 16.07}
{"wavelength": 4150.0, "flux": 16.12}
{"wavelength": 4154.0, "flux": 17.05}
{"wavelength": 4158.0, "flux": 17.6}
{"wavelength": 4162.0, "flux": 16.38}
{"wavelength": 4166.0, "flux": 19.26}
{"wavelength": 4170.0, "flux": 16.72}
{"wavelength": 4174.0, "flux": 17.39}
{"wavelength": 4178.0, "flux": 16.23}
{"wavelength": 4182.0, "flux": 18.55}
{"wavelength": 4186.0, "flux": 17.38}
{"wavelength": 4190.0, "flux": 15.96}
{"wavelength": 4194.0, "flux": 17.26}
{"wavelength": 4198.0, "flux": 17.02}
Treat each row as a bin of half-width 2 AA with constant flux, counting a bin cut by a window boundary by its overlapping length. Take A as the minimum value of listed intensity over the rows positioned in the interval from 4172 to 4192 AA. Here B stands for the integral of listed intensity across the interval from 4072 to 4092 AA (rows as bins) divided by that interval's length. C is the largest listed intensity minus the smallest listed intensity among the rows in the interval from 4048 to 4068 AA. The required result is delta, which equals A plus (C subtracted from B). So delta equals 32.0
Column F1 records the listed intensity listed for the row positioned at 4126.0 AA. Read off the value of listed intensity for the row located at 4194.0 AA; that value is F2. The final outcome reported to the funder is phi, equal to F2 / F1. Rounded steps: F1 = 18.5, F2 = 17.26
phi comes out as 0.93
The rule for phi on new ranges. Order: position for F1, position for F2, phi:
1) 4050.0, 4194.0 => 0.98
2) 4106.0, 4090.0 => 1.20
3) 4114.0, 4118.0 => 0.97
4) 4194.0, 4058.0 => 0.96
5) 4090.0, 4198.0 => 0.90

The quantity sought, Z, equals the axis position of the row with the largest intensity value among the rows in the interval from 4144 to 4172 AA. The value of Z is 4166.0 AA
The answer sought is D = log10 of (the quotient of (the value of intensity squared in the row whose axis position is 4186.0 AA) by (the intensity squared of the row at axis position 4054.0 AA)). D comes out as -0.05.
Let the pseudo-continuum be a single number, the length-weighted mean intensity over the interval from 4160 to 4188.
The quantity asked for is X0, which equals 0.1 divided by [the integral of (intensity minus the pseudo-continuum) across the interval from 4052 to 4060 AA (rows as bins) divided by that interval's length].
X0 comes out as 1.7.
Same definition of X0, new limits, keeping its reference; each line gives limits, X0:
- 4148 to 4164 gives -0.2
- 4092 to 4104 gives 0.0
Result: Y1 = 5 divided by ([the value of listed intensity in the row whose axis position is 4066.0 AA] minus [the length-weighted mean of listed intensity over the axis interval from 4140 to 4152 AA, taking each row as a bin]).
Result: -18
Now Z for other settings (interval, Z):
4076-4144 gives 4086.0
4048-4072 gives 4054.0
